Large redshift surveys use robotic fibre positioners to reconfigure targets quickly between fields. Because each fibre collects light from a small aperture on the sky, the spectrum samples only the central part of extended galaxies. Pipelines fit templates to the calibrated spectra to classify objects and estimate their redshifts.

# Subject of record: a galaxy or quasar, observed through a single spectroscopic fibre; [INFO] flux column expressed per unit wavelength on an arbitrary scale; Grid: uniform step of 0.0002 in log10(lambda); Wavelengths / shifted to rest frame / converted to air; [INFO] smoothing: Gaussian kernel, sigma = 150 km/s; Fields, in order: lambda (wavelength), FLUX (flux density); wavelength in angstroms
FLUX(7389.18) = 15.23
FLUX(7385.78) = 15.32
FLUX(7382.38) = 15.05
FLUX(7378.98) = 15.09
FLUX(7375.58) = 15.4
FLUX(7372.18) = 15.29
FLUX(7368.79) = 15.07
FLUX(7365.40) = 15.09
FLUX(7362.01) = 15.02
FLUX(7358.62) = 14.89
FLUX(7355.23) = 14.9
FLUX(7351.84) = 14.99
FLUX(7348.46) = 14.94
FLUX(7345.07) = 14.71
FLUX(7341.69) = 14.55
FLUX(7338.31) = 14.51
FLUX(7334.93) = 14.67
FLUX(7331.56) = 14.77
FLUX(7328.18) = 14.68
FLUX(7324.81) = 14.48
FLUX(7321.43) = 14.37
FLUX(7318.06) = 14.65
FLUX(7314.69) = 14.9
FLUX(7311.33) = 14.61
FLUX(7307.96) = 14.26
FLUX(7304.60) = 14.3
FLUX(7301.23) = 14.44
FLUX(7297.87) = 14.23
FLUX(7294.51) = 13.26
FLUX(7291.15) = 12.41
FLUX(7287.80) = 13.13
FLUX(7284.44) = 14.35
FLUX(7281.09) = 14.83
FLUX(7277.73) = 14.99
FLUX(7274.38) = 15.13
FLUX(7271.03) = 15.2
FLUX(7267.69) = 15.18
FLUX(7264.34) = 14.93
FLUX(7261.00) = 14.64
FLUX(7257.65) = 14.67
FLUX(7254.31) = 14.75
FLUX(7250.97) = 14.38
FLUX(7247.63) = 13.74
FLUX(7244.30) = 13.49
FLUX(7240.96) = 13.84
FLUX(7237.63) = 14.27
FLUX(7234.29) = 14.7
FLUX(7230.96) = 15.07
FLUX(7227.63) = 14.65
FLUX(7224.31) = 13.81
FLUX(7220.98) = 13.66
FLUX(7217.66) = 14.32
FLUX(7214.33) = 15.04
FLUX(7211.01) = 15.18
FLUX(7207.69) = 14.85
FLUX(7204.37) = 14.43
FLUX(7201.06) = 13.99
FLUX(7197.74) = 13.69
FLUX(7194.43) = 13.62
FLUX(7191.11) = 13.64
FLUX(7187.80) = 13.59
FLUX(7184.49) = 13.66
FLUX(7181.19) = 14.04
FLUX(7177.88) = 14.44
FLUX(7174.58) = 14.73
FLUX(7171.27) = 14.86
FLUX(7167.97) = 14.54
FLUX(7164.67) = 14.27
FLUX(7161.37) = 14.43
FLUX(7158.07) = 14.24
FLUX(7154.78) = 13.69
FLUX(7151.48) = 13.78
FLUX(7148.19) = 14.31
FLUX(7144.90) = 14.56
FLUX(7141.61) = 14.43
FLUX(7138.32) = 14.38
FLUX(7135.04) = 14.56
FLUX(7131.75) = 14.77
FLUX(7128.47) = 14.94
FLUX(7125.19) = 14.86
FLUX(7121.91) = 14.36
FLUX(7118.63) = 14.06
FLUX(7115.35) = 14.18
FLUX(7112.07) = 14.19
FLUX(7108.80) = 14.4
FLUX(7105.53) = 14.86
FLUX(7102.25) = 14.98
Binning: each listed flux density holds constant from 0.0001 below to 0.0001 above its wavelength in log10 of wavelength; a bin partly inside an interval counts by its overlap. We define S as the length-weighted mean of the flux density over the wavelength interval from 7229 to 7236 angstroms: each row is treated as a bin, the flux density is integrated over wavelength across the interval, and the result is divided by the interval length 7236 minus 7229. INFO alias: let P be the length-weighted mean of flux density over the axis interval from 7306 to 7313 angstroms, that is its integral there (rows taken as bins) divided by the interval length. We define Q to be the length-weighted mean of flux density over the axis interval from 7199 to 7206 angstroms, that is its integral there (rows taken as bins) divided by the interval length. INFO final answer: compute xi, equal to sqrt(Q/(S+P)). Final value 0.696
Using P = 14.4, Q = 14.2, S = 14.9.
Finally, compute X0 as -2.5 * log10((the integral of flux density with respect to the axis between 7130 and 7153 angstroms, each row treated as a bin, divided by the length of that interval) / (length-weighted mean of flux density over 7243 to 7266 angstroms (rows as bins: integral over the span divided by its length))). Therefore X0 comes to -0.002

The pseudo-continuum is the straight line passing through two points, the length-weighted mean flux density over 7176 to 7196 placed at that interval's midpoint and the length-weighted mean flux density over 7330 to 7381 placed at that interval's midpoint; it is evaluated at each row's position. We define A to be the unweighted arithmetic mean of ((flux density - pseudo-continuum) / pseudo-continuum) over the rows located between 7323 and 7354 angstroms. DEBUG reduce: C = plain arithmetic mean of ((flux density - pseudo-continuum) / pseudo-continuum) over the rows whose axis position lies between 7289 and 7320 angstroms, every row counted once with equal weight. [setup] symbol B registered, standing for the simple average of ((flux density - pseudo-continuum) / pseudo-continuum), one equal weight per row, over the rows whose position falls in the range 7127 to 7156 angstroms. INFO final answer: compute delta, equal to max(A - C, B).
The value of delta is 0.06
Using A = -0.008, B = 0.061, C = -0.033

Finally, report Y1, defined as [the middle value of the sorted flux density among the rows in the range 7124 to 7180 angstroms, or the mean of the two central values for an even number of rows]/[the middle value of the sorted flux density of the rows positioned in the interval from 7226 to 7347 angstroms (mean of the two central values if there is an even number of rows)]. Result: 0.99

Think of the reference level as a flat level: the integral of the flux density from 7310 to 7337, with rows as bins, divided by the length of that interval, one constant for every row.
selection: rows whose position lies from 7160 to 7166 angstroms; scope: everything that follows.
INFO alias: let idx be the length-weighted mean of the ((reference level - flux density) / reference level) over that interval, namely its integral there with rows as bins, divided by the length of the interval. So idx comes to 0.020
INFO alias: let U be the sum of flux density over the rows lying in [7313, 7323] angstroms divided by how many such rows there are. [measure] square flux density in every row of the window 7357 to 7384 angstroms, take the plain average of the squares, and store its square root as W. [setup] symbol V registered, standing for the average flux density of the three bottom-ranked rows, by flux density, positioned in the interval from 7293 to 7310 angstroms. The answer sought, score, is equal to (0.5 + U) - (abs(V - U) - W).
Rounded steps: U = 14.6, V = 13.9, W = 15.1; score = 29.5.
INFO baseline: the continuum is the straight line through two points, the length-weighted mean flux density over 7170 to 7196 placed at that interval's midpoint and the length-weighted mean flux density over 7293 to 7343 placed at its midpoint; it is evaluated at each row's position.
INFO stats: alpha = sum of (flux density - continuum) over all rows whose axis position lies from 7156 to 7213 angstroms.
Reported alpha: 3.1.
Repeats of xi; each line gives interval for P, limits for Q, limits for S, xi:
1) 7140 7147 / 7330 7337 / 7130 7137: 0.711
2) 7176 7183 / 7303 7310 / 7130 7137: 0.703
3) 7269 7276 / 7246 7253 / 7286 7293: 0.710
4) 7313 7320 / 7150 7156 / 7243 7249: 0.695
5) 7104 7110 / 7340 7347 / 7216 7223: 0.715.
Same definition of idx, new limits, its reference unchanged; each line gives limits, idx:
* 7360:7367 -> -0.028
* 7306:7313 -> 0.015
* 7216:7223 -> 0.045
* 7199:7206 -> 0.032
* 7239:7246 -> 0.065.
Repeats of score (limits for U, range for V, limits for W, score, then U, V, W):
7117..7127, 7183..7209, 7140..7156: 28.3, 14.4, 13.6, 14.2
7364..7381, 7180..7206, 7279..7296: 27.7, 15.2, 13.6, 13.6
